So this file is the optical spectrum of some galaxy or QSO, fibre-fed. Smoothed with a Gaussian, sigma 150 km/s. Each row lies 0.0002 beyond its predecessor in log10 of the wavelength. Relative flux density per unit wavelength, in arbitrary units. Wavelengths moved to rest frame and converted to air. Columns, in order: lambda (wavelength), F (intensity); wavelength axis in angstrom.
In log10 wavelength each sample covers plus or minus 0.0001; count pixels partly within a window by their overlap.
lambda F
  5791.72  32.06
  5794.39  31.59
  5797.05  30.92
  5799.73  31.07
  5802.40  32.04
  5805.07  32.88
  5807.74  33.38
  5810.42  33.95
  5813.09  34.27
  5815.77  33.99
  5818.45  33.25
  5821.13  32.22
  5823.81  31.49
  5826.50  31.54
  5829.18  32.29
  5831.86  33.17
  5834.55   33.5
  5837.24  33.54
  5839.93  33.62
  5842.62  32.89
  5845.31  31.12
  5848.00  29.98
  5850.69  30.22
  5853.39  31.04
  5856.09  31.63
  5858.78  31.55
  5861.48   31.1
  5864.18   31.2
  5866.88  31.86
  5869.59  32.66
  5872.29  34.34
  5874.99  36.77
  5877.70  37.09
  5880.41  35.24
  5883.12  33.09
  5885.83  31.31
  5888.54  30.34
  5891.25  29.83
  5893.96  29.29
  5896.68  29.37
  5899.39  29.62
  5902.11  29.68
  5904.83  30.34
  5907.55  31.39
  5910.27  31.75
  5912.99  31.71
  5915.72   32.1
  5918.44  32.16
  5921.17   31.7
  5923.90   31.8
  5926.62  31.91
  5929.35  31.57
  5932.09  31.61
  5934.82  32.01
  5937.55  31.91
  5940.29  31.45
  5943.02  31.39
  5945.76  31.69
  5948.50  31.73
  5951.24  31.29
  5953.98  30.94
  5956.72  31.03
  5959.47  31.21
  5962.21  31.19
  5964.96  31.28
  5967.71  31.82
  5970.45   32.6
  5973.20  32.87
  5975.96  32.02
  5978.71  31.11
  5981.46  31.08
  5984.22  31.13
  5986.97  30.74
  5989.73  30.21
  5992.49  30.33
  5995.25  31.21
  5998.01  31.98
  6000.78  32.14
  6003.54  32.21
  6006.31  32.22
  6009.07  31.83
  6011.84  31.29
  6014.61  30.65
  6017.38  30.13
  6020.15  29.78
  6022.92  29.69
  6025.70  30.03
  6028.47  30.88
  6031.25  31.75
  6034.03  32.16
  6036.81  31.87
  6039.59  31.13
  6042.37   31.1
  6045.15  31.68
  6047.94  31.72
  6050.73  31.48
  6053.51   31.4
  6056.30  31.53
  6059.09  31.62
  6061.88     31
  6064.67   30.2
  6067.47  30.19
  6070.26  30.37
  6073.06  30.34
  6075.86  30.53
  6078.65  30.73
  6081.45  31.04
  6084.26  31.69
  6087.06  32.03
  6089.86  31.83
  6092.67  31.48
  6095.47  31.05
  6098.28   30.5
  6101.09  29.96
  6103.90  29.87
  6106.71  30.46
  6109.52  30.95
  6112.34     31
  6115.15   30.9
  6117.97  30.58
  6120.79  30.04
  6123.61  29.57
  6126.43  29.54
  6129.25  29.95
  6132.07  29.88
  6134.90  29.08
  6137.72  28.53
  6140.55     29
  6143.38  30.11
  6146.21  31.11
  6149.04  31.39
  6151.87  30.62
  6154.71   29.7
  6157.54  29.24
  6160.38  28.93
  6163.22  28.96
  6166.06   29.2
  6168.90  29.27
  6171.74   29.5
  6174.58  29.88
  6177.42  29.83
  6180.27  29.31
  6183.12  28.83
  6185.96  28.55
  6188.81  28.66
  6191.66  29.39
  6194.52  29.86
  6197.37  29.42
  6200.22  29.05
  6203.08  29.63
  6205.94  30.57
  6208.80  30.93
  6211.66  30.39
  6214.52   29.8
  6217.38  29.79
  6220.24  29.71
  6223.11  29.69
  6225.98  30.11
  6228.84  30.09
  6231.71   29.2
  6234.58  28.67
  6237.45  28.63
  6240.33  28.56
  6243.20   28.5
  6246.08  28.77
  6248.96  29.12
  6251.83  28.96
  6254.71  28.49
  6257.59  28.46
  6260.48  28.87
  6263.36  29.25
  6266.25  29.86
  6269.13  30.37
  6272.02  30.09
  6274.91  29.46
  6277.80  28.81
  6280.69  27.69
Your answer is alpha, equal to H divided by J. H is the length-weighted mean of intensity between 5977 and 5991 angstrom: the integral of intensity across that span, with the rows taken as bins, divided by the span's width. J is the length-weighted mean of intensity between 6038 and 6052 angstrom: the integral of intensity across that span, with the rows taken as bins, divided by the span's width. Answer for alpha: 0.98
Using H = 30.9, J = 31.4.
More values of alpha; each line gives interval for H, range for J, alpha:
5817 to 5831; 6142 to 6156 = 1.05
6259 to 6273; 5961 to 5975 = 0.93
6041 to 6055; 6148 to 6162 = 1.05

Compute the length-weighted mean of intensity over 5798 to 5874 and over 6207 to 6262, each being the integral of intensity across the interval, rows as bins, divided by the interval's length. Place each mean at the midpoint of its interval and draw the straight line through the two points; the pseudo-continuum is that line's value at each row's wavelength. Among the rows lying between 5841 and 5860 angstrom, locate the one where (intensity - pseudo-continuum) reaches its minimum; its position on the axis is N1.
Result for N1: 5848.00 angstrom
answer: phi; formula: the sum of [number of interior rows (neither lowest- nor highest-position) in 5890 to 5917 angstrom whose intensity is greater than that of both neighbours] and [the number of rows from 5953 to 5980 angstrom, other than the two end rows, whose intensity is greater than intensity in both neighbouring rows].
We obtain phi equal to 3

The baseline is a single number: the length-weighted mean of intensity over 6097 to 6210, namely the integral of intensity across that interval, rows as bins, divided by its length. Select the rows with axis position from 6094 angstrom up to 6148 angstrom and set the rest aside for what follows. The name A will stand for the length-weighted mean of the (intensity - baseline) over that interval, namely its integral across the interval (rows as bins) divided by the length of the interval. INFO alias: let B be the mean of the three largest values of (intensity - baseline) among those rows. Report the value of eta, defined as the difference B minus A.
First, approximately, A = 0.3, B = 1.3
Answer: 0.93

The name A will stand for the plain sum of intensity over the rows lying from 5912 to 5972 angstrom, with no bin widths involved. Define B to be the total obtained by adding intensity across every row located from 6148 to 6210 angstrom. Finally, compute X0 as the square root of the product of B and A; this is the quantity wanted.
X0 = 673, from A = 696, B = 651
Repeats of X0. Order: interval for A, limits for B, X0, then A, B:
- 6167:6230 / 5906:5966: 673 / 652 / 695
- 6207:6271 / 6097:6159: 654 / 646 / 662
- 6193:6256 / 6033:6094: 667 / 648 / 687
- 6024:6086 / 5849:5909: 692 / 684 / 699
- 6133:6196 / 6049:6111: 664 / 649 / 680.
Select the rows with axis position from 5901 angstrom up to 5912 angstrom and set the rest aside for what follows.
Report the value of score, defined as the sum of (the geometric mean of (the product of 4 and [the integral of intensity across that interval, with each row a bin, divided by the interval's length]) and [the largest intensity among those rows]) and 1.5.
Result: 64.1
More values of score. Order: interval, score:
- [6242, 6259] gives 59.3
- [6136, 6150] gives 62.8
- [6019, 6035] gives 64.3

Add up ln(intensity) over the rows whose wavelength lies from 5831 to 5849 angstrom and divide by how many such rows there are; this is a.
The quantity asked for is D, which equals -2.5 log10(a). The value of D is -1.35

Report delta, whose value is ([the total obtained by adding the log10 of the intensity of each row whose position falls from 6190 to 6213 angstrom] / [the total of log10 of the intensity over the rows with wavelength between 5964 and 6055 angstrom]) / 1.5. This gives 0.16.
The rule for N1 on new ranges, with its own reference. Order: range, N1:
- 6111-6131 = 6126.43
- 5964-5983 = 5981.46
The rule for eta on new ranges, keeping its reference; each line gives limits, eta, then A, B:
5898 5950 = 0.64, 1.7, 2.3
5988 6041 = 1.07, 1.3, 2.4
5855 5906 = 4.45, 2.1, 6.6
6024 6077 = 0.83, 1.3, 2.1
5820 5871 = 1.63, 2.1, 3.8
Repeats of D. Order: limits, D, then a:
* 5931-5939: -1.35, 3.46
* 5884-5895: -1.33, 3.41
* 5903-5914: -1.34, 3.44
